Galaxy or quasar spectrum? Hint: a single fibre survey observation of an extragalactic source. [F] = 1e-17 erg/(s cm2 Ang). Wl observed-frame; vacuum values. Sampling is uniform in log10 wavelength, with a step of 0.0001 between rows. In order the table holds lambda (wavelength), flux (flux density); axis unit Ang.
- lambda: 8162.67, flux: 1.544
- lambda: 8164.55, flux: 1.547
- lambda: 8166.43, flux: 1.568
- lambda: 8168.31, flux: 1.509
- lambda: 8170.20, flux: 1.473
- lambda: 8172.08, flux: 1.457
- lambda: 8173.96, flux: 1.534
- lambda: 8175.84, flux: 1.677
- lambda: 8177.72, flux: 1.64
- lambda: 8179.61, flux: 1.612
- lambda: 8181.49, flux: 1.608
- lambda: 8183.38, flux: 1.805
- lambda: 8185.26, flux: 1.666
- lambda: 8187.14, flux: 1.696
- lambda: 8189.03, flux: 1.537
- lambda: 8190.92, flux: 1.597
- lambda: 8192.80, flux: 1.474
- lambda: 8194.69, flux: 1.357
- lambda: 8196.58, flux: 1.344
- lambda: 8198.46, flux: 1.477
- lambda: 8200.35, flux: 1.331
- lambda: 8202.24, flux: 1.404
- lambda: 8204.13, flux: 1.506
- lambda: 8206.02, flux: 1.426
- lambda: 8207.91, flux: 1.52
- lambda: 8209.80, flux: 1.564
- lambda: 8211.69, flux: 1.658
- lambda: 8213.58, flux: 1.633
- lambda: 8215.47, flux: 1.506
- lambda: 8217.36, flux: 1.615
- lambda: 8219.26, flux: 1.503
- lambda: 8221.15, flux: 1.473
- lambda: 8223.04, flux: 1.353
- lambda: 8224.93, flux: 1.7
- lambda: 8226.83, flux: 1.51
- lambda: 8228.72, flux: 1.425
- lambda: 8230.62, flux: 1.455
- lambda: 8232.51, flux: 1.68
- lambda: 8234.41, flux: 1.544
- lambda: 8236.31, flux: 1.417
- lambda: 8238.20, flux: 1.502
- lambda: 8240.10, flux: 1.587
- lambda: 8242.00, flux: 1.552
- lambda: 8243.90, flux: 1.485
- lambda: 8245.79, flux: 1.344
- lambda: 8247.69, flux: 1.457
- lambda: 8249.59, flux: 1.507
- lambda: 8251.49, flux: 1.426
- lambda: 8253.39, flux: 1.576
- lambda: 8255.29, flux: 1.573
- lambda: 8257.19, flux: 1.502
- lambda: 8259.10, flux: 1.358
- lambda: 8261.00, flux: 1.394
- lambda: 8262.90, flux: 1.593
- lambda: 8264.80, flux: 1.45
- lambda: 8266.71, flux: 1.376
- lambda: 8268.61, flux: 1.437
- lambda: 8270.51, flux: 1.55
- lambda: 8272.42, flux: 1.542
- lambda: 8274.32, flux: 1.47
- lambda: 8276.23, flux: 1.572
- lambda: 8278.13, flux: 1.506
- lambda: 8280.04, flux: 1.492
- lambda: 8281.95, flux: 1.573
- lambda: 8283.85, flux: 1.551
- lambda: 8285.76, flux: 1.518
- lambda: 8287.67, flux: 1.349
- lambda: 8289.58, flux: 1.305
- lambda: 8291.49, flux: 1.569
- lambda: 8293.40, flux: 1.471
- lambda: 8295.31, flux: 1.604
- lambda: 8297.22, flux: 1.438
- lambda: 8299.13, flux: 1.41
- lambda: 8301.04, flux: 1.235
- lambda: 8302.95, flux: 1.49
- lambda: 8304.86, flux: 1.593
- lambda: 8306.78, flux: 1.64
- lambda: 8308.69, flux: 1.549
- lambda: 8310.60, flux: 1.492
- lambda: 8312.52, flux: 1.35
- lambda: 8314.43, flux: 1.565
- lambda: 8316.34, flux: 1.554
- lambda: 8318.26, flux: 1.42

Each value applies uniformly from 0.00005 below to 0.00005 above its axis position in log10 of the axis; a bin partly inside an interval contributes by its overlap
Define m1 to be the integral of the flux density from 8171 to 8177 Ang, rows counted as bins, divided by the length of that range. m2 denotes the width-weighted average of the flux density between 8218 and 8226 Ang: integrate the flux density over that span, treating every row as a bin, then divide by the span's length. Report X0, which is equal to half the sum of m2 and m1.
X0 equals 1.54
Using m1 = 1.56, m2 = 1.51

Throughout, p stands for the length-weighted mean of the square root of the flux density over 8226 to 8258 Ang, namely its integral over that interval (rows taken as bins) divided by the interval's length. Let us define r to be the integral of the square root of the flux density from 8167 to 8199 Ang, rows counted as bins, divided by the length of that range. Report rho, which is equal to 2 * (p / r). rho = 1.97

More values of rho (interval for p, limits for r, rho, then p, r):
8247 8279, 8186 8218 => 1.99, 1.22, 1.23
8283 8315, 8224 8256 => 1.97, 1.21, 1.23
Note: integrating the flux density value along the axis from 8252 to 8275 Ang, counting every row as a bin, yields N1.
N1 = 34.1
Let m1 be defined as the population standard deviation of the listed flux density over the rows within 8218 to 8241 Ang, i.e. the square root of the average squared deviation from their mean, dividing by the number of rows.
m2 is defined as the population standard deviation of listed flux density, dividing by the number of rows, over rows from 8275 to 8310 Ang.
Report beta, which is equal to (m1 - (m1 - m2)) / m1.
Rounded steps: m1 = 0.099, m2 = 0.106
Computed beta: 1.07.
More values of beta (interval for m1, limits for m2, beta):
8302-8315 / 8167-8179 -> 0.95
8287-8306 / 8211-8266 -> 0.80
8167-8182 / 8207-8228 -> 1.23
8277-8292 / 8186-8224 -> 1.11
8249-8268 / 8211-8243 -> 1.15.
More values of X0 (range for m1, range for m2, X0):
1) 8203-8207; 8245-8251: 1.45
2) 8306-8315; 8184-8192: 1.57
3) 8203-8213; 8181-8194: 1.58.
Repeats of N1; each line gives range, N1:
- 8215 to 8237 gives 33.4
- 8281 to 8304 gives 33.6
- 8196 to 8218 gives 33.0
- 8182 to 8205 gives 34.9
